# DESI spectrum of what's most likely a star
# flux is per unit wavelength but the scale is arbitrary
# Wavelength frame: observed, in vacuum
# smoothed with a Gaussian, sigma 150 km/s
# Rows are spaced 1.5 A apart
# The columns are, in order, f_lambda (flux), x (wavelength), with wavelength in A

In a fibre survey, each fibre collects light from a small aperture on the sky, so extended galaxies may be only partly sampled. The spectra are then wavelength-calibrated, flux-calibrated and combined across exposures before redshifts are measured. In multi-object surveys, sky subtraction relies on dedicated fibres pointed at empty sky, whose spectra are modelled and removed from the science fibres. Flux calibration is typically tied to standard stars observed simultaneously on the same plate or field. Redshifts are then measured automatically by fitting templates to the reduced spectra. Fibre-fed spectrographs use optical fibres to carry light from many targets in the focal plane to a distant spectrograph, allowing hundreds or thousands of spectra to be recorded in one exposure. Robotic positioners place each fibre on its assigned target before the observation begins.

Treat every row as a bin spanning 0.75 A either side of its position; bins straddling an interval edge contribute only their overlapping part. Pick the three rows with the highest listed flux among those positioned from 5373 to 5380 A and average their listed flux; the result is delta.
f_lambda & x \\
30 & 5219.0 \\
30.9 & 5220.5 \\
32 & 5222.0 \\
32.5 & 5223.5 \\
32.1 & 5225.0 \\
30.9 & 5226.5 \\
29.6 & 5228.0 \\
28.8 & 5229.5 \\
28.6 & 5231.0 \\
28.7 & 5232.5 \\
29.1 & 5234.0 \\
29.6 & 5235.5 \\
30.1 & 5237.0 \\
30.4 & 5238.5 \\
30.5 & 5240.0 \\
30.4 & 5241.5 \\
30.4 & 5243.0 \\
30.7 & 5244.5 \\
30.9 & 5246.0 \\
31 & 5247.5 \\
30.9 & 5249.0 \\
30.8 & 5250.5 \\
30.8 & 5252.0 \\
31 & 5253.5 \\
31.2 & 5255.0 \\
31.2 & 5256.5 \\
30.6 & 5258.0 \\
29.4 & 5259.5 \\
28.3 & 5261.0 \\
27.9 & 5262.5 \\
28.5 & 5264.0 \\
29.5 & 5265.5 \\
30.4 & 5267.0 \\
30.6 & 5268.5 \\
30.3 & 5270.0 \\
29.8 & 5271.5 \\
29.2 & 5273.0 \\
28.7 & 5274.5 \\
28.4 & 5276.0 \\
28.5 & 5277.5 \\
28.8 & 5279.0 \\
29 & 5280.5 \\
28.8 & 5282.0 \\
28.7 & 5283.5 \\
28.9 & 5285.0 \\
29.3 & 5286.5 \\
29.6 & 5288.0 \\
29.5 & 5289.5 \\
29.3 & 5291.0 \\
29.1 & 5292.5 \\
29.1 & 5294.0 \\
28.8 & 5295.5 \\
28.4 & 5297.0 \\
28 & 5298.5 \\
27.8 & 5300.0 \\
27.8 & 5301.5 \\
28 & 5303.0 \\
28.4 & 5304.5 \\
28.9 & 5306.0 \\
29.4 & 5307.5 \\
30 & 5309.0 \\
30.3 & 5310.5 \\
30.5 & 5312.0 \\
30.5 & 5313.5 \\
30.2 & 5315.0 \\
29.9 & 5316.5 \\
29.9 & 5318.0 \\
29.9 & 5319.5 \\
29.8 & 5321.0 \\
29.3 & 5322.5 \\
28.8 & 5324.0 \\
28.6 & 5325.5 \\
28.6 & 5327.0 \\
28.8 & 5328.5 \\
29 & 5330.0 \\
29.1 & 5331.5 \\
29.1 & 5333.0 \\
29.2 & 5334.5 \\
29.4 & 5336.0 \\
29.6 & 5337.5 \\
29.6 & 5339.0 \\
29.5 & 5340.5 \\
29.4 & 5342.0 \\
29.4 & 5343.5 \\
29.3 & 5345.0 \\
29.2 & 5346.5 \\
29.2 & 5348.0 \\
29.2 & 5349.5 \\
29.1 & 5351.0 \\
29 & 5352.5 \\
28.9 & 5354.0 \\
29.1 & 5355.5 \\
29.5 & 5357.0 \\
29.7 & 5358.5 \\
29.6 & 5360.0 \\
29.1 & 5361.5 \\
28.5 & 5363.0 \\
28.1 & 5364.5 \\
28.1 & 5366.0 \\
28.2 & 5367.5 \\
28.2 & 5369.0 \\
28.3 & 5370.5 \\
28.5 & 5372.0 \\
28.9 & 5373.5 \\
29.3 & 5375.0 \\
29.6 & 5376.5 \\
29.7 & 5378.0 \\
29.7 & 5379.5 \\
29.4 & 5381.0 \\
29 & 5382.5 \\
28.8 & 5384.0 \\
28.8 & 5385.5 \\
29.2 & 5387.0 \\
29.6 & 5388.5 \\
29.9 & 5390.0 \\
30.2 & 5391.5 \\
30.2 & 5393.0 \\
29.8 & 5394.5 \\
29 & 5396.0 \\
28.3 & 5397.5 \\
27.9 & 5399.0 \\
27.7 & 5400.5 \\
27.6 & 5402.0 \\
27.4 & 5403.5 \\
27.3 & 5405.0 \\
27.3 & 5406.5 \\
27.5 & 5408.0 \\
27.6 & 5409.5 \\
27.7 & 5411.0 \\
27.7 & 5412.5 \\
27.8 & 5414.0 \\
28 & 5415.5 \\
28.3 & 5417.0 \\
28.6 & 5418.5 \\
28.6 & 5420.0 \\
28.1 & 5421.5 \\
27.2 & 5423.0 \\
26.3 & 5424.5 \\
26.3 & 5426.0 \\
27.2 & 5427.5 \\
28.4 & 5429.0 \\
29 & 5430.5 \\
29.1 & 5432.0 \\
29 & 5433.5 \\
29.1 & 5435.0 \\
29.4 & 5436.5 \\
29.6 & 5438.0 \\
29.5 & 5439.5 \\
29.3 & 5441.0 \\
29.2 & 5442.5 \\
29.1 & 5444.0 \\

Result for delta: 29.7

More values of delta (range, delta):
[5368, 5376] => 28.9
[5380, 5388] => 29.2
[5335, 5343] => 29.6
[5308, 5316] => 30.4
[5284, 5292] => 29.5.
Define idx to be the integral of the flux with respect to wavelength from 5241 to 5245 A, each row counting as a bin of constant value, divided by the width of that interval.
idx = 30.5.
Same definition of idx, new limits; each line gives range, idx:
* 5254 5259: 30.9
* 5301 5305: 28.1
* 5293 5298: 28.7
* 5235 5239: 30.0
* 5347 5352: 29.2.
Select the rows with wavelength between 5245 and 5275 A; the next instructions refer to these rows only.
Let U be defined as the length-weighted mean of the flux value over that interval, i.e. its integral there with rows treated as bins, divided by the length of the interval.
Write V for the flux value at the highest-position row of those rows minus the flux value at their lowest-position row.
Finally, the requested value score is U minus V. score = 32.3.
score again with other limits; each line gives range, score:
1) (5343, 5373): 29.8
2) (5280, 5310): 27.9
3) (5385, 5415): 29.4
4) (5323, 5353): 29.0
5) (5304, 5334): 28.8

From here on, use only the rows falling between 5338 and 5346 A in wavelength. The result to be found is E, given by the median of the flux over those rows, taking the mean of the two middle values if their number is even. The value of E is 29.4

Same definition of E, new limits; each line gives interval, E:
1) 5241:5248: 30.7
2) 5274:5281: 28.7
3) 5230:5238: 29.1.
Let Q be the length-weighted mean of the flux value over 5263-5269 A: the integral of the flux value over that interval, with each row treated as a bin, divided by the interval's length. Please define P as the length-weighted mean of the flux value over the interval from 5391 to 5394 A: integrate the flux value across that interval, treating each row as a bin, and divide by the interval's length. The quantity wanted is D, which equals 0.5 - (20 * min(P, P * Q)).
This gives -603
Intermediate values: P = 30.2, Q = 29.6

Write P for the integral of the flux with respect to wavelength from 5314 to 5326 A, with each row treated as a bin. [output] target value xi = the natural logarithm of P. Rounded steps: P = 355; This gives 5.9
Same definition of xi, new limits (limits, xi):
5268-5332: 7.5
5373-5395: 6.5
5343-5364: 6.4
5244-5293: 7.3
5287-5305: 6.2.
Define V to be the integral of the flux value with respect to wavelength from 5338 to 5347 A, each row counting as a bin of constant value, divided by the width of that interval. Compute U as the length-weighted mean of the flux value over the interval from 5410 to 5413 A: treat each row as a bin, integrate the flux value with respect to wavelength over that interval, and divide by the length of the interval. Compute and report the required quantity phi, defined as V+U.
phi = 57.1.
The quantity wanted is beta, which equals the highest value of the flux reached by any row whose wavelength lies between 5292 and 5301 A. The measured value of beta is 29.1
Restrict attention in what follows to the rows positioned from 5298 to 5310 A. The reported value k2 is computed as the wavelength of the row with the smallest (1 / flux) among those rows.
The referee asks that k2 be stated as 5309.0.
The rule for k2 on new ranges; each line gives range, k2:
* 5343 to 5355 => 5343.5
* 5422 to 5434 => 5432.0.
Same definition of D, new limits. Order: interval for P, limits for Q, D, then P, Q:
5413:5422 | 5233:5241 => -564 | 28.2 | 29.9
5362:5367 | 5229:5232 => -565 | 28.3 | 28.7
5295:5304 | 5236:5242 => -562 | 28.1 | 30.3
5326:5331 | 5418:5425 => -576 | 28.8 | 27.8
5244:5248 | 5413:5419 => -617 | 30.9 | 28.1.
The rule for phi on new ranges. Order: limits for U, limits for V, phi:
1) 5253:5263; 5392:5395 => 60.0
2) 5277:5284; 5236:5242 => 59.1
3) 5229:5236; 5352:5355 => 57.9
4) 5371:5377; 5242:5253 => 59.8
